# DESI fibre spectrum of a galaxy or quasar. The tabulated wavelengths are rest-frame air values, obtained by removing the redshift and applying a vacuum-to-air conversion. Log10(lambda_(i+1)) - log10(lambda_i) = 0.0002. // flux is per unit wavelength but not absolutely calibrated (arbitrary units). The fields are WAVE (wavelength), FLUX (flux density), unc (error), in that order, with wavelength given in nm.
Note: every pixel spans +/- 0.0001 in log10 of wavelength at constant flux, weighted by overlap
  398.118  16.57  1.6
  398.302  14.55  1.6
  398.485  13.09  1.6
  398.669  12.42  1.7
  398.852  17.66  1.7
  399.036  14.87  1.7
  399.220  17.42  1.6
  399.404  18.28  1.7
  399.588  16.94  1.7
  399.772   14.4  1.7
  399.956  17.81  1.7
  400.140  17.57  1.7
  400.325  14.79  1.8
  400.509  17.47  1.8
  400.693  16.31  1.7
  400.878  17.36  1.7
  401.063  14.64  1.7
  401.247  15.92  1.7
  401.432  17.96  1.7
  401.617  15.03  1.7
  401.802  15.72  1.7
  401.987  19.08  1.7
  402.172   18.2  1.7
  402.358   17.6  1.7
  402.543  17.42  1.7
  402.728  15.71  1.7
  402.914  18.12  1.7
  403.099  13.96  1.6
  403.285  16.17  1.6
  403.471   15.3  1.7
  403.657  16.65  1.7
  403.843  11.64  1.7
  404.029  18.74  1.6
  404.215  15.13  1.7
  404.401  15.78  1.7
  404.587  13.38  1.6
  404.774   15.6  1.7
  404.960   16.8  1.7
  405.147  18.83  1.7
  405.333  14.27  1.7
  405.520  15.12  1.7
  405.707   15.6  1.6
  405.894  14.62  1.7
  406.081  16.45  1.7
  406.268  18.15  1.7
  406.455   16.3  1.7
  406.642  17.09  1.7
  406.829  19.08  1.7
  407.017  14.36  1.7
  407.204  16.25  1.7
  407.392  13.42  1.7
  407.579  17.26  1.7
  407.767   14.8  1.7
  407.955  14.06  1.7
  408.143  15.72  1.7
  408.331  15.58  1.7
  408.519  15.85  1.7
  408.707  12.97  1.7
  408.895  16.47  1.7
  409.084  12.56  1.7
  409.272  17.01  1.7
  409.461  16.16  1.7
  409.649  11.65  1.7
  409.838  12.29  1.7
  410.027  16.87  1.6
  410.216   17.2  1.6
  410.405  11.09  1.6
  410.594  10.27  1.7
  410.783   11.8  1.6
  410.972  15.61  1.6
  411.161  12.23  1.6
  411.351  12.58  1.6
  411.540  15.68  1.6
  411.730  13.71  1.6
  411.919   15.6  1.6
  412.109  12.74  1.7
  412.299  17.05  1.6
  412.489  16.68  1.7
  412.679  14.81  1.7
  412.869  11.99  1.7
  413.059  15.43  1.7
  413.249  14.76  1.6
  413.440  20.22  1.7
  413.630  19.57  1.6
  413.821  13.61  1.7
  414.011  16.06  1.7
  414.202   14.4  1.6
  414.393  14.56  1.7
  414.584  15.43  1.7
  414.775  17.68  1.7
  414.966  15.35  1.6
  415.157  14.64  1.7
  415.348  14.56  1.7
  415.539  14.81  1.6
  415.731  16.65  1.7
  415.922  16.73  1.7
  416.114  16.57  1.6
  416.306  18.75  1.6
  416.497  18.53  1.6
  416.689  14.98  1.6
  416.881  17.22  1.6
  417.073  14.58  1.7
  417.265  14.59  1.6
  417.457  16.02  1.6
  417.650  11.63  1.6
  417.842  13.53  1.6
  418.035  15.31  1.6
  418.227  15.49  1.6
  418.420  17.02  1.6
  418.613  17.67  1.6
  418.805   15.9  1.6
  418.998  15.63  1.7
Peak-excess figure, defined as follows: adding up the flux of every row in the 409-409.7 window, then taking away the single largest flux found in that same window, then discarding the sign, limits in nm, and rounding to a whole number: 40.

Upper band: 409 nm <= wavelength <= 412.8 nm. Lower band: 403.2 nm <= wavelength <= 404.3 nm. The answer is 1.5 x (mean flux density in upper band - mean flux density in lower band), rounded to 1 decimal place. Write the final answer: -2.1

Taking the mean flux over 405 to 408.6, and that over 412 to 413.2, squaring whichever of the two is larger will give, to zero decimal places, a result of 254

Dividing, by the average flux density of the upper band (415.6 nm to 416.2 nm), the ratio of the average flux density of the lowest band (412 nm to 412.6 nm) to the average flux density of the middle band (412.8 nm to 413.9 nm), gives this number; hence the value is 0.058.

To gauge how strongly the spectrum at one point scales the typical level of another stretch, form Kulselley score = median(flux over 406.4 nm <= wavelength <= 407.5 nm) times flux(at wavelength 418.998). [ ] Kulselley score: 254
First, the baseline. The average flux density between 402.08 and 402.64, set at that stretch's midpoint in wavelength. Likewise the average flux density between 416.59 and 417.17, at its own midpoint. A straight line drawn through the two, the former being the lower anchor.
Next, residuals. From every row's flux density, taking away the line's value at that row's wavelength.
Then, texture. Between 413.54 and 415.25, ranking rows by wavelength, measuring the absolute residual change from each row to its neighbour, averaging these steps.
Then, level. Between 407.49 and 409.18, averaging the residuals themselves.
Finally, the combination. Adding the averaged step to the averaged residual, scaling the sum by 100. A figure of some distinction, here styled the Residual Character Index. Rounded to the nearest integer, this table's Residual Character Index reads 22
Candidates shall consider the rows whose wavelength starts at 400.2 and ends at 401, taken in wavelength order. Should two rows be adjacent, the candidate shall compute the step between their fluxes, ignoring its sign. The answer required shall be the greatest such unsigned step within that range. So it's 2.7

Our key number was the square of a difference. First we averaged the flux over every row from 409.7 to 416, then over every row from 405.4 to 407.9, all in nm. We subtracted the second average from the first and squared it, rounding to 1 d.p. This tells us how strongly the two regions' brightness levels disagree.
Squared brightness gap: 1.2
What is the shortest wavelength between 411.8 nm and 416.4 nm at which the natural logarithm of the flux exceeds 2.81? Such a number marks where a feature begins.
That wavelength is 412.299 nm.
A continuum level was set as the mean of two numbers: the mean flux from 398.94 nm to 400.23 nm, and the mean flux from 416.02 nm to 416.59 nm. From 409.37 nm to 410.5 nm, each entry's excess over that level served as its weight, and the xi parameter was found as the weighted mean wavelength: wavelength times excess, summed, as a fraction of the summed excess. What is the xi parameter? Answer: 409.95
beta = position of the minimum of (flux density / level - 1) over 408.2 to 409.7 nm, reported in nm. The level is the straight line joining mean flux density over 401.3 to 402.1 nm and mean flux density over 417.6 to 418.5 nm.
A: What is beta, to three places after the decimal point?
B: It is 409.649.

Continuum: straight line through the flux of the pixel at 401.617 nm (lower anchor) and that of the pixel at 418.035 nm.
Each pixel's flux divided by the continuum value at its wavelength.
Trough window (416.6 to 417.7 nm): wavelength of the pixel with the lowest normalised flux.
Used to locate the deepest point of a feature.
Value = 417.650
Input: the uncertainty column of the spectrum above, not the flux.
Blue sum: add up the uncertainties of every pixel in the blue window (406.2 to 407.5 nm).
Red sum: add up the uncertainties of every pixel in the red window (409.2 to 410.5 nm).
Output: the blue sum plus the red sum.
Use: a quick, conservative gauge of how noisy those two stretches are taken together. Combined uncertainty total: 23.5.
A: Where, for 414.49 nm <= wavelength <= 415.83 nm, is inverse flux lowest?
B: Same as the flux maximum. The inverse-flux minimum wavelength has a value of 414.775 nm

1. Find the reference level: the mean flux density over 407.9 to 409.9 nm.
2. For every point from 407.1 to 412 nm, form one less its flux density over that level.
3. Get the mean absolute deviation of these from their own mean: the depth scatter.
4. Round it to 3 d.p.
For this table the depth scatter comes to 0.128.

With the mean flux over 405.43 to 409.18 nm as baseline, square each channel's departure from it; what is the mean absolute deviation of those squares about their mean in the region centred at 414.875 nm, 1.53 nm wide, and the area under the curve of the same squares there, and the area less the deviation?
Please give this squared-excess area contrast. 1.0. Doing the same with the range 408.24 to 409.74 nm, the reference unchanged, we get 1.9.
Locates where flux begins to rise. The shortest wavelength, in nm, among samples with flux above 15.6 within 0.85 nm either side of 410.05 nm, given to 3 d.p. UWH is 409.272 nm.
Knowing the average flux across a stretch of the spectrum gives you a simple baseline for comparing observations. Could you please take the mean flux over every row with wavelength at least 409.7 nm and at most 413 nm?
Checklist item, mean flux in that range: 14.0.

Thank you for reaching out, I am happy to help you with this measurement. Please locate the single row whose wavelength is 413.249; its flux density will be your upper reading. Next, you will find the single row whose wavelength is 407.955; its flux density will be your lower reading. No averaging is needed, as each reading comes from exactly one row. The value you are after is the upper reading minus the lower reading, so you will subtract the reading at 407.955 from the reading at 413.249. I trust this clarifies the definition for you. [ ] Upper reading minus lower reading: 0.7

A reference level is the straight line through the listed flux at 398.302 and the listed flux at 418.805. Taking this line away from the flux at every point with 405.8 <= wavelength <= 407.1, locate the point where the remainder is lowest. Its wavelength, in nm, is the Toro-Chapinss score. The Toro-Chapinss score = 407.017 nm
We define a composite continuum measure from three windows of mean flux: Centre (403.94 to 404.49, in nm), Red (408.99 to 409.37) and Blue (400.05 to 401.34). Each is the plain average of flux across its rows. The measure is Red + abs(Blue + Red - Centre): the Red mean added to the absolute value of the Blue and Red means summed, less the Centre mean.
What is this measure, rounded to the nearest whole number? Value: 29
